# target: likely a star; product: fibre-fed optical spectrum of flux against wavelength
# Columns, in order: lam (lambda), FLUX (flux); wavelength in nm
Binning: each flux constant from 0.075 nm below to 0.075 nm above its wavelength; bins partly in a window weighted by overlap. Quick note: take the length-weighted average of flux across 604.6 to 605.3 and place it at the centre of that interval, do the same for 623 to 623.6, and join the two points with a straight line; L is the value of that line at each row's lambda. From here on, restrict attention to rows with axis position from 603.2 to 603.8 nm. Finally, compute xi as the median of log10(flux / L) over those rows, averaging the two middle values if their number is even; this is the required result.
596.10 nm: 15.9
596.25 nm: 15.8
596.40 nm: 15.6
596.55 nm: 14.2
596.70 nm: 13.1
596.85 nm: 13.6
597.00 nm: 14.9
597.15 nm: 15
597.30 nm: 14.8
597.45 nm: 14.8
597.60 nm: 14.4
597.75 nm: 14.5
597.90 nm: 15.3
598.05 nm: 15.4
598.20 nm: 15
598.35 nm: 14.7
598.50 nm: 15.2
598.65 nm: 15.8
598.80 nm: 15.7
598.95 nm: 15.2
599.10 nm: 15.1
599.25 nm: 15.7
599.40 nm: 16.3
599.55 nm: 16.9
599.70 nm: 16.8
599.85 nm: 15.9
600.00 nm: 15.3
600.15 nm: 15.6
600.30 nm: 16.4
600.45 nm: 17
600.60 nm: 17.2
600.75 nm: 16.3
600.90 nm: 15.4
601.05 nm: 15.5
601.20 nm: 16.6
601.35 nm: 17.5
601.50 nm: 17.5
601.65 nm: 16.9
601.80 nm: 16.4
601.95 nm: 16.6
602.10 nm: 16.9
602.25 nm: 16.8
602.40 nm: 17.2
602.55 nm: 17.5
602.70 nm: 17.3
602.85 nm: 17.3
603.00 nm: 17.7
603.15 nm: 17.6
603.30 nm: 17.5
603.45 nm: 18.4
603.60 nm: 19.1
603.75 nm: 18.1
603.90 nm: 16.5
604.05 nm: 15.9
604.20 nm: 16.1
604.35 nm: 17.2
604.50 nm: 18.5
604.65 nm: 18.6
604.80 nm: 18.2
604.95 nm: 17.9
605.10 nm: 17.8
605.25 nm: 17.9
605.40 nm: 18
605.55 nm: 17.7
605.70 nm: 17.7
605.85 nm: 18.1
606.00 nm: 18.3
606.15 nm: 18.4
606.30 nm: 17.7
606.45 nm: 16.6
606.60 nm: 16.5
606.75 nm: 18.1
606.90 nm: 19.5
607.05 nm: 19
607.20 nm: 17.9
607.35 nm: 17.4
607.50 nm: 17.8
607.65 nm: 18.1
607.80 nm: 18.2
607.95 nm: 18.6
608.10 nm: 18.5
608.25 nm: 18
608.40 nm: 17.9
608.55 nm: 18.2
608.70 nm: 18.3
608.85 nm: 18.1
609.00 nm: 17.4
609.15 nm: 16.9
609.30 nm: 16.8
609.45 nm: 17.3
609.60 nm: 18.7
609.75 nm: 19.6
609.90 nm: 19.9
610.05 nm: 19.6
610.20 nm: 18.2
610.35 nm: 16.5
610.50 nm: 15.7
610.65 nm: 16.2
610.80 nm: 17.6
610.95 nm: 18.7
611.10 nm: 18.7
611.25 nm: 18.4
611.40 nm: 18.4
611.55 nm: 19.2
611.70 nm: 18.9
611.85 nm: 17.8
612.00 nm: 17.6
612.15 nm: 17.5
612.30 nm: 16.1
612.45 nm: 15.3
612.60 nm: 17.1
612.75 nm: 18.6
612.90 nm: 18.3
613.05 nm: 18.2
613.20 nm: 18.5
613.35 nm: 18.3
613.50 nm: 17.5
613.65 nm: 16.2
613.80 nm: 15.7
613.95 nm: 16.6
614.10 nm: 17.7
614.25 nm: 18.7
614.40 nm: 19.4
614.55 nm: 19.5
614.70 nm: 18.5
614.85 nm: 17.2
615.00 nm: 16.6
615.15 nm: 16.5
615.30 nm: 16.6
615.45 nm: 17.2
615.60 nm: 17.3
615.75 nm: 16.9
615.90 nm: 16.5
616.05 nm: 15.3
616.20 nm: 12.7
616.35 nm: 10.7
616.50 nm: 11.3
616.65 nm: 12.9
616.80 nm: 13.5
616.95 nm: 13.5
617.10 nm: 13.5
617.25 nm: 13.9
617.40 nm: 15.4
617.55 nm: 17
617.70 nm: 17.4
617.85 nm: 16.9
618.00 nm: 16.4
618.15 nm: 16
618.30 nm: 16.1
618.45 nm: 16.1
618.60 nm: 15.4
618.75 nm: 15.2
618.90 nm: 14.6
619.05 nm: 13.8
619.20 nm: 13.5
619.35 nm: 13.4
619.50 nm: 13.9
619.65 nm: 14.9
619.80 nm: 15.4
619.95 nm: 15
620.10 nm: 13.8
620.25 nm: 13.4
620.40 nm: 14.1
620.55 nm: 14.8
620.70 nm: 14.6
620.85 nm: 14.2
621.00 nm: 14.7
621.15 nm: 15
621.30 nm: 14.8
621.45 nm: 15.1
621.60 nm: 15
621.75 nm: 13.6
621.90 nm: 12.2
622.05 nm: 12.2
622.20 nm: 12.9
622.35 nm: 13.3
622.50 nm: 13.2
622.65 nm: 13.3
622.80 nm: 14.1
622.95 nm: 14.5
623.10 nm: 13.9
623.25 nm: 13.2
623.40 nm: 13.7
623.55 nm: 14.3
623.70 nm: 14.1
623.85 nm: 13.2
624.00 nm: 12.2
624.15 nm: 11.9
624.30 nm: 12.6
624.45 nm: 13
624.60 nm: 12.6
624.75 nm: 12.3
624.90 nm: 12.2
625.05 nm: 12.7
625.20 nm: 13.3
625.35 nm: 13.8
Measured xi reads -0.003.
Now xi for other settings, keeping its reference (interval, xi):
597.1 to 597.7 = -0.127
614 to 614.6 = 0.079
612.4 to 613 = 0.037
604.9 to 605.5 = -0.003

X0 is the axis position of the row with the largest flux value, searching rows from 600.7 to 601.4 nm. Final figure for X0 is 601.35 nm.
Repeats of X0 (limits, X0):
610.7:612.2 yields 611.55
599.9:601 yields 600.60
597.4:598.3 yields 598.05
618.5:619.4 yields 618.60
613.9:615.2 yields 614.55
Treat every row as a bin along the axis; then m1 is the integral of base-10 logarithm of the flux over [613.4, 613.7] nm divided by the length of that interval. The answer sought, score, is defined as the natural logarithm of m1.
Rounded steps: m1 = 1.23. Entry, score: 0.21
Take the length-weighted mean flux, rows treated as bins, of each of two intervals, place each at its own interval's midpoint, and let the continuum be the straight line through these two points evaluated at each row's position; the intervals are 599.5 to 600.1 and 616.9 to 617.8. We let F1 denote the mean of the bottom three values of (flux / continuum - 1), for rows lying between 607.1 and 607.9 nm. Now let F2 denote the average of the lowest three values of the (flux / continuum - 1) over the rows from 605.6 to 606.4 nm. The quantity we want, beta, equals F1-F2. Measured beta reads 0.00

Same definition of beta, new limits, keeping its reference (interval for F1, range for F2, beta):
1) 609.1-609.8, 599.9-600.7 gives 0.11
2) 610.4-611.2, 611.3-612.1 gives -0.10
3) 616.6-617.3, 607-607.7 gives -0.25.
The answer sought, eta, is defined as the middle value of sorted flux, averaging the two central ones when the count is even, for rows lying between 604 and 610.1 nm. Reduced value 18.0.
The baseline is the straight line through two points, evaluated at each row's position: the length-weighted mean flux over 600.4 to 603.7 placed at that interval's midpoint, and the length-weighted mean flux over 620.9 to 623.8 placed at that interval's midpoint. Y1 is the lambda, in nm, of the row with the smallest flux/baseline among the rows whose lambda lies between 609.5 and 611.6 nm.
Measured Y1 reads 610.50 nm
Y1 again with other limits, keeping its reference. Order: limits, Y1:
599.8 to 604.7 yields 600.00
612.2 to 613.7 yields 612.45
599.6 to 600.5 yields 600.00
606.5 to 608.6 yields 606.60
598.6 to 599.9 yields 599.10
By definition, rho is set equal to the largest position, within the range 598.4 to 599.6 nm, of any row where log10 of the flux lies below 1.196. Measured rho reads 599.25 nm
